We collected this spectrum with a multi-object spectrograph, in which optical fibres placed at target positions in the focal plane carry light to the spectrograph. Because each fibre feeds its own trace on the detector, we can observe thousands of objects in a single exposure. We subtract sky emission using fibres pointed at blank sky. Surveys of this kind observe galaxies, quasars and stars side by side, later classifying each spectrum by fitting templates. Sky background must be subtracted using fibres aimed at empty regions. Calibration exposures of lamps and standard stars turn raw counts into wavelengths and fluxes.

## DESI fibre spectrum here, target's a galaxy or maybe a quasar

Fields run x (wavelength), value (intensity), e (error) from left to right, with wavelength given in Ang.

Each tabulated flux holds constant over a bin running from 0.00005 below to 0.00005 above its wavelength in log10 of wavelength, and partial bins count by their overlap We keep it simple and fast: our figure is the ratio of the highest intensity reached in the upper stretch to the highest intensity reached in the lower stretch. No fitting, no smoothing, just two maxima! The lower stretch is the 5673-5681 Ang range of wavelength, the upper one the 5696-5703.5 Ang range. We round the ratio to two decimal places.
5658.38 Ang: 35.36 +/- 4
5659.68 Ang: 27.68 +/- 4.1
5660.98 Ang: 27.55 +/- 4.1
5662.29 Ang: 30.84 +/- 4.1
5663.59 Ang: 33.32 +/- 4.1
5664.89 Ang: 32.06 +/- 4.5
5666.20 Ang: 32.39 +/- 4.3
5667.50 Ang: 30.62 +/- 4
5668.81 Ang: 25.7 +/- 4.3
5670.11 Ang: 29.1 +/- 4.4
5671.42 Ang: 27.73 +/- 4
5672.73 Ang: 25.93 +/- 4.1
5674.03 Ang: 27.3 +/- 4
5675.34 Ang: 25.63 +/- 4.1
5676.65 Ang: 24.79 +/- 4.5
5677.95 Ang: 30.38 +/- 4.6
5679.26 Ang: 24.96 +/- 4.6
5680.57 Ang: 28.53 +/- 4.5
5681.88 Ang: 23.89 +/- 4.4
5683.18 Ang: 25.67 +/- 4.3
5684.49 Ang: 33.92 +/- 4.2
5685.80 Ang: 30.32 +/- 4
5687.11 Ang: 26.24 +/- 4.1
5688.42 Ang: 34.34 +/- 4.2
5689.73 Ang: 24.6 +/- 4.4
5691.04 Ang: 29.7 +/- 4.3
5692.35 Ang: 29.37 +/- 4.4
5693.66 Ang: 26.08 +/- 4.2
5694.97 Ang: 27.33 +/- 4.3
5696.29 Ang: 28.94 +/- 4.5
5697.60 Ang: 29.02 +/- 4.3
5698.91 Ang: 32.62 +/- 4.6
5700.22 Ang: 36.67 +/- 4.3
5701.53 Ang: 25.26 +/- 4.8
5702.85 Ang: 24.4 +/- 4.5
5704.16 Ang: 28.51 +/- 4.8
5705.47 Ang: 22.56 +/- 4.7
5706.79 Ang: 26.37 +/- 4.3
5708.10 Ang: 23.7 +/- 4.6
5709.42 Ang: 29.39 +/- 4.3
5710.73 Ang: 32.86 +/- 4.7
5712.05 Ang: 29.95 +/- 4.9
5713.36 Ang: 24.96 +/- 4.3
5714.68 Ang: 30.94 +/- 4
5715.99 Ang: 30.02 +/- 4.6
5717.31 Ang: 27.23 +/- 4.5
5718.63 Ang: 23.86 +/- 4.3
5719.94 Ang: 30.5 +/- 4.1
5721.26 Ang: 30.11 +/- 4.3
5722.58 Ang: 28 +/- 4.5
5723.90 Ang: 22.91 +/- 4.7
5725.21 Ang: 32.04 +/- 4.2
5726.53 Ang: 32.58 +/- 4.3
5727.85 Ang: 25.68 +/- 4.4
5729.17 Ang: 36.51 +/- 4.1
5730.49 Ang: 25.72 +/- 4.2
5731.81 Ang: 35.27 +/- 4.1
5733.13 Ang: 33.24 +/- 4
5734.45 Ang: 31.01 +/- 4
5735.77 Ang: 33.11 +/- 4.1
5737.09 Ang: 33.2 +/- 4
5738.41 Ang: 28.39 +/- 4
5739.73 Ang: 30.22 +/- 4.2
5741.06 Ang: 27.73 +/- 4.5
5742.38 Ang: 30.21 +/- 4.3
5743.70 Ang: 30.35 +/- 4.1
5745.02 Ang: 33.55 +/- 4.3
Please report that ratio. 1.21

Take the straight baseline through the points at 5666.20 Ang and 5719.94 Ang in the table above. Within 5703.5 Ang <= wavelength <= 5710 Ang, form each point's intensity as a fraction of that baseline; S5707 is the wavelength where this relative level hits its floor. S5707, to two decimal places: 5705.47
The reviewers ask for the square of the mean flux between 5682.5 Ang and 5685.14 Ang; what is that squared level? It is 888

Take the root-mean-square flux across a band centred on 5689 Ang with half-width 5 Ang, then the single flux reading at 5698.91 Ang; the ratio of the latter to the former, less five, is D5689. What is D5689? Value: -3.89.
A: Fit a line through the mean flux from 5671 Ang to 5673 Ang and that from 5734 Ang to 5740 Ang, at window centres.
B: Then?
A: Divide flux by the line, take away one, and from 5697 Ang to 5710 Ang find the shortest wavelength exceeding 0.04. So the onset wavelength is 5698.91 Ang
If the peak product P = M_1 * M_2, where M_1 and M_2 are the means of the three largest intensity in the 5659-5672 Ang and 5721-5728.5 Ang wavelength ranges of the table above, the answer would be 1029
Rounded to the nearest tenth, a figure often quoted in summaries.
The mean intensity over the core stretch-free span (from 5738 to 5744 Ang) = 29.4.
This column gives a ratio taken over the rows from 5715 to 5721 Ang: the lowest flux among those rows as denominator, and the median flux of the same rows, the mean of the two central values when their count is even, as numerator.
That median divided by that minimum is 1.20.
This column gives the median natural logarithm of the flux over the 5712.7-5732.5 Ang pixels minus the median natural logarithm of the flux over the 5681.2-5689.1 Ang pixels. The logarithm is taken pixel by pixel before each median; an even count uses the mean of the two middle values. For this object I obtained 0.062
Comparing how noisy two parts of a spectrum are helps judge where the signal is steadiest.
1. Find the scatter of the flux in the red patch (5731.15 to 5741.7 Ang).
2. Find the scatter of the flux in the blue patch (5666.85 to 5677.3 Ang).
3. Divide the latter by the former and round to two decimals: 0.76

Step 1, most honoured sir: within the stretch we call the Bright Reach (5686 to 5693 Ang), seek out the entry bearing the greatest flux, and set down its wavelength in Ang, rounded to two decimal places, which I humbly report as 5688.42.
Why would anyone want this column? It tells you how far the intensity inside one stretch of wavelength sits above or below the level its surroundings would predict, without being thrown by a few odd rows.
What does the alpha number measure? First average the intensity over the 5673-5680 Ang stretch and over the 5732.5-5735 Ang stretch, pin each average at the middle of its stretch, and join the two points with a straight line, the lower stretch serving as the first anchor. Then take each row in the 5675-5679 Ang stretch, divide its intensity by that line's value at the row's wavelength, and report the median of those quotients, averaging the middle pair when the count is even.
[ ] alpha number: 0.97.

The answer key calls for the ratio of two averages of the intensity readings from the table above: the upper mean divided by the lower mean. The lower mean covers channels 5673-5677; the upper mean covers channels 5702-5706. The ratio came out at 0.97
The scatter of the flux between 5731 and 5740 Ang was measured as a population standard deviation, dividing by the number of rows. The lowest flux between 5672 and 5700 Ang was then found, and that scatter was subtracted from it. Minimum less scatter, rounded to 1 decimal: 21.8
